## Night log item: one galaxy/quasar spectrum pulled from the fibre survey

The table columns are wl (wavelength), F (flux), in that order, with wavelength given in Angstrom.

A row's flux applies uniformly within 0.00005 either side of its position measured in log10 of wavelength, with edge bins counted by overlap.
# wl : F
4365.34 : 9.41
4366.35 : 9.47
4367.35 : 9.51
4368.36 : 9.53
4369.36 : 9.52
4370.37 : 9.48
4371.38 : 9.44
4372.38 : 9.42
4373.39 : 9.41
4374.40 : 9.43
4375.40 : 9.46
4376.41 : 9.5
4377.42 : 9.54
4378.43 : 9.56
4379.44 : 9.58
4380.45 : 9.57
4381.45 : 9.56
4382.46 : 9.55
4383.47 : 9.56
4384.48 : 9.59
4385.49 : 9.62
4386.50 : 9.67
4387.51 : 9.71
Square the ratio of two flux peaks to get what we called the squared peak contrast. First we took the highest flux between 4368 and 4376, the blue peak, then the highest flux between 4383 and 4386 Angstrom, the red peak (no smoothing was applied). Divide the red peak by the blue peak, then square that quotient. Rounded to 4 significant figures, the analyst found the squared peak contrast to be 1.019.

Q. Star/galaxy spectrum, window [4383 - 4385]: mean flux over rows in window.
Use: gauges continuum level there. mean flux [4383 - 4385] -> 9.57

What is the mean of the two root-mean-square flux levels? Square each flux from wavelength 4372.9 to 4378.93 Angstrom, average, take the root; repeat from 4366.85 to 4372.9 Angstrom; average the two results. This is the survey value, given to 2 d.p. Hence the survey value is 9.48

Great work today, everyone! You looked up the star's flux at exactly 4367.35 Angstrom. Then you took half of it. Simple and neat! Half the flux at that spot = 4.755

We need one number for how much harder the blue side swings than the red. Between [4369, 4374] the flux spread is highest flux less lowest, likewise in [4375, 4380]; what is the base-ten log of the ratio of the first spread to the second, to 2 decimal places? -0.04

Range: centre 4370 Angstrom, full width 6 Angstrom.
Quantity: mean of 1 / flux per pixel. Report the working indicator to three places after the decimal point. 0.105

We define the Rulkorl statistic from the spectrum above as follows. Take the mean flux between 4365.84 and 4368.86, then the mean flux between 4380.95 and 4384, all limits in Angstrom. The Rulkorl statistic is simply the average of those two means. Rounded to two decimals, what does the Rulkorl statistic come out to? 9.53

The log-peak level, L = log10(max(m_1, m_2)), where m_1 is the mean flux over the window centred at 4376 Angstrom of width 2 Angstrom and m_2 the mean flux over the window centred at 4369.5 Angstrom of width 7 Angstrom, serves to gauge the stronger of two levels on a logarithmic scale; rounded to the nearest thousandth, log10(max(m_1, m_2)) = 0.977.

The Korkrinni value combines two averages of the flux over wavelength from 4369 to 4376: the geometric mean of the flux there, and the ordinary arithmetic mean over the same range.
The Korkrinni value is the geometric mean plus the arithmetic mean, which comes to 18.9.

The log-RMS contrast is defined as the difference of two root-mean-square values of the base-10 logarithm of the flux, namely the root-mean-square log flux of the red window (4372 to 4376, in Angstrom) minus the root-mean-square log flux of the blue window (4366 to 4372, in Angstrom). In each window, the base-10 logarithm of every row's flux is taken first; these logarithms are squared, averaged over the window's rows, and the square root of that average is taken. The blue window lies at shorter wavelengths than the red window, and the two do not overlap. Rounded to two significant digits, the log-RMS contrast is -0.0028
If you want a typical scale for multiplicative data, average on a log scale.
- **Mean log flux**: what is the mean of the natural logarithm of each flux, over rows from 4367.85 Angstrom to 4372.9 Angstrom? 2.25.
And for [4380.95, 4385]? 2.26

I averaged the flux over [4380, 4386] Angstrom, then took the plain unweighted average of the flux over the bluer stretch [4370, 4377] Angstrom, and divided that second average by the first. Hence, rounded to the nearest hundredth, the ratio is 0.99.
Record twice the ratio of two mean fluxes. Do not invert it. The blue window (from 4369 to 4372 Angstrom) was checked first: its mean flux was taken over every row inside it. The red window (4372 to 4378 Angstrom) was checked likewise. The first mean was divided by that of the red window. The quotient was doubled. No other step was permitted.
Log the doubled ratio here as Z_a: 2.00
